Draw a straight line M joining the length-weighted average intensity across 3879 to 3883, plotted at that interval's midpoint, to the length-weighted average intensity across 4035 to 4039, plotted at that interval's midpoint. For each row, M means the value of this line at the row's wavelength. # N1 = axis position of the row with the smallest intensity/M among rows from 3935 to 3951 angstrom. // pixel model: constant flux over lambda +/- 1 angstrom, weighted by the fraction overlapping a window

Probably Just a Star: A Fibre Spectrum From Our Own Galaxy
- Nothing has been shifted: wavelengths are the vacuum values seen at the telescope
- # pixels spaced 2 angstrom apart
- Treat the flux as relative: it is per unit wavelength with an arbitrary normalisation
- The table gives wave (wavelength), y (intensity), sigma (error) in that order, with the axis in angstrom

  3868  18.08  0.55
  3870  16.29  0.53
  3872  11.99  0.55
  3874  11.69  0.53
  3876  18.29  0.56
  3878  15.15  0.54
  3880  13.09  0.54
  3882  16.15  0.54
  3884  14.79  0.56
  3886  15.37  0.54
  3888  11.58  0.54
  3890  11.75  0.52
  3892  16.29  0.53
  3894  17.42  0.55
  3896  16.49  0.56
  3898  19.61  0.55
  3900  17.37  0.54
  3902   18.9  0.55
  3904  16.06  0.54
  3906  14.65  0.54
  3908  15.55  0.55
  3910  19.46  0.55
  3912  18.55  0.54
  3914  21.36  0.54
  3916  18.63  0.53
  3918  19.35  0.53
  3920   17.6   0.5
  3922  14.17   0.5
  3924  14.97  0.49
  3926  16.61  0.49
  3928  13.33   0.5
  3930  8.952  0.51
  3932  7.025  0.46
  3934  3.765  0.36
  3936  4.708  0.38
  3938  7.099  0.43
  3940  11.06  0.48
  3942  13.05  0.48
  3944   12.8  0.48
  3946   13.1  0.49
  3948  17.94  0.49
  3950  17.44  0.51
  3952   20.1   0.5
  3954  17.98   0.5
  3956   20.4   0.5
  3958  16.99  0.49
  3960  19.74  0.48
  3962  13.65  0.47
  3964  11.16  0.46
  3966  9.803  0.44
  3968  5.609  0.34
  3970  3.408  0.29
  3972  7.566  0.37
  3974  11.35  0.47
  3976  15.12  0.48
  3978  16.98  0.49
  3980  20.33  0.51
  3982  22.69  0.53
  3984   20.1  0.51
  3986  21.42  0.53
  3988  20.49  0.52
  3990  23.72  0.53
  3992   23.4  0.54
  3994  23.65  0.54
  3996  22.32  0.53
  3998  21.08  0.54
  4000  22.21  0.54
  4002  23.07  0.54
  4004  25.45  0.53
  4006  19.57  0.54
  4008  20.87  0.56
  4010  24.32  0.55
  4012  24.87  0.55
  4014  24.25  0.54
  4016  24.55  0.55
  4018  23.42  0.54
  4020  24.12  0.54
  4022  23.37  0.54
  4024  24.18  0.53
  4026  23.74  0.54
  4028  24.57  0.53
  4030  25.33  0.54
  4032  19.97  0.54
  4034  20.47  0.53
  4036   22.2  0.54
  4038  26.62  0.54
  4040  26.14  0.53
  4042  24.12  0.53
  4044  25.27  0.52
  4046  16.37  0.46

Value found 3936 angstrom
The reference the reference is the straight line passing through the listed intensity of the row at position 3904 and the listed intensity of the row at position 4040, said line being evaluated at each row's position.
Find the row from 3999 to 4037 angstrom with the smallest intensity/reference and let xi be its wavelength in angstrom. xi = 4032 angstrom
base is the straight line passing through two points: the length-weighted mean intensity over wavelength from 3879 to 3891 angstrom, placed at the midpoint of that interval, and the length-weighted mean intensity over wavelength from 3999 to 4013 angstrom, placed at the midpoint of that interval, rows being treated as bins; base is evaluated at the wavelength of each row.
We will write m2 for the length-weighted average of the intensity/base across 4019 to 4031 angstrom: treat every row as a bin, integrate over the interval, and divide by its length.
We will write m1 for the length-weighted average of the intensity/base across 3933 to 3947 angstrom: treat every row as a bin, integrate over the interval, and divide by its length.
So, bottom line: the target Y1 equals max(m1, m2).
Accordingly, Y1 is 0.99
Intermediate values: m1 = 0.52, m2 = 0.99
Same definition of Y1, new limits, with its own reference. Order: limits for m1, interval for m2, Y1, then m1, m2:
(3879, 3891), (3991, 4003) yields 1.02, 1.00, 1.02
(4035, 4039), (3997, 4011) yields 0.98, 0.97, 0.98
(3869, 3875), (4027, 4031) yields 1.04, 1.04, 1.01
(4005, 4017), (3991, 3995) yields 1.07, 0.99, 1.07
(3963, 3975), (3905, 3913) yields 1.09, 0.41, 1.09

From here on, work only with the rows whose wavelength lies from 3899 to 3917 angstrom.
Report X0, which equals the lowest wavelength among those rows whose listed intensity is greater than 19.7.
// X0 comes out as 3914 angstrom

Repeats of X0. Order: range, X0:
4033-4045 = 4034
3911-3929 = 3914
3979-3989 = 3980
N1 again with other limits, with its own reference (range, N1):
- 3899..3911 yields 3906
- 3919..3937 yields 3934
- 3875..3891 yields 3888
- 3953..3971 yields 3970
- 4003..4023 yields 4006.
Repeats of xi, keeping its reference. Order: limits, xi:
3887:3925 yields 3888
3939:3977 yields 3970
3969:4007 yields 3970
